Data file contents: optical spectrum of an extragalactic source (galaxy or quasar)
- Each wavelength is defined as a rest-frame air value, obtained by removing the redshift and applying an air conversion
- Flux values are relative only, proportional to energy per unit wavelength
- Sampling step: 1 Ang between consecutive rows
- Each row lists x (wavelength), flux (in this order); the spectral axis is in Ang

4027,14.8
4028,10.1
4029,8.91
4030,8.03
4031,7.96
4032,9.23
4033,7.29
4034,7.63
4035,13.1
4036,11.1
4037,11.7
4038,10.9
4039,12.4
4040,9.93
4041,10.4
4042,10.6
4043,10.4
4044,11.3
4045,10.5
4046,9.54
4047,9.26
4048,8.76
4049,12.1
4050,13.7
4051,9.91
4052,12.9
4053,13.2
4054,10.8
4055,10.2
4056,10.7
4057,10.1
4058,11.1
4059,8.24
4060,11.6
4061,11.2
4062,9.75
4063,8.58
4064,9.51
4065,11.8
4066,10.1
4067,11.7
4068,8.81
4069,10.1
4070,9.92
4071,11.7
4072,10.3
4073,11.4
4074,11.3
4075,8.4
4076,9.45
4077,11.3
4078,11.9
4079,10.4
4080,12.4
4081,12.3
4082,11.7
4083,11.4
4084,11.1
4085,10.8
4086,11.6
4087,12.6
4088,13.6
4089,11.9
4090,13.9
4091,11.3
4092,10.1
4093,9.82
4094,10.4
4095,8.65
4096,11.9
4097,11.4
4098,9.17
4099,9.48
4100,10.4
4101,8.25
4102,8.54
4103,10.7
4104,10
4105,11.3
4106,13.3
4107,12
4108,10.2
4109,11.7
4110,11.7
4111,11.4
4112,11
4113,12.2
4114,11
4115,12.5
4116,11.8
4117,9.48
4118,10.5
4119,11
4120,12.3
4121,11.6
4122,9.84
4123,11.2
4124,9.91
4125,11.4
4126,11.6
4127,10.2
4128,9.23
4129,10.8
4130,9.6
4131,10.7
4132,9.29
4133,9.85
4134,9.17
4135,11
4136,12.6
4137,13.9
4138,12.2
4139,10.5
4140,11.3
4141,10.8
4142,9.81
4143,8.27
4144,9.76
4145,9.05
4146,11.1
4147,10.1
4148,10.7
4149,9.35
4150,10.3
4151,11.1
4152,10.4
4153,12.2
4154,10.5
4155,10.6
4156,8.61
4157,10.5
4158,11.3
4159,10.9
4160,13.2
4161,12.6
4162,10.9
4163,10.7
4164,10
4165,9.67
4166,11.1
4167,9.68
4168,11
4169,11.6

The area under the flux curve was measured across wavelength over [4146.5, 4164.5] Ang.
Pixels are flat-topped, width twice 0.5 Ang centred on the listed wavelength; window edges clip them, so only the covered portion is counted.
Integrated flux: 194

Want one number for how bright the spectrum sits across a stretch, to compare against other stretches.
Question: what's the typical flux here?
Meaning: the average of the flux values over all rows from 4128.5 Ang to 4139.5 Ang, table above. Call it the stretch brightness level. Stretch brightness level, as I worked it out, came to 10.9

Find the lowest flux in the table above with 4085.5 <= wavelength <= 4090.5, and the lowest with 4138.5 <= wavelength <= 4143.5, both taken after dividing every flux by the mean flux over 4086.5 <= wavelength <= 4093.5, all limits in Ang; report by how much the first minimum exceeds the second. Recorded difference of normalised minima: 0.28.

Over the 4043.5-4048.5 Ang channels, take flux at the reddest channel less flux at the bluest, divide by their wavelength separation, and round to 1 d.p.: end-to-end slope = -0.6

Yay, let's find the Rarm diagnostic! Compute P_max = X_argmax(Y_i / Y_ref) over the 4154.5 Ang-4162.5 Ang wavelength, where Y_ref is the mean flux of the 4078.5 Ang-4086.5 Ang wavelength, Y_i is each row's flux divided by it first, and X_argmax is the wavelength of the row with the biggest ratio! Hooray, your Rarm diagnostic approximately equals 4160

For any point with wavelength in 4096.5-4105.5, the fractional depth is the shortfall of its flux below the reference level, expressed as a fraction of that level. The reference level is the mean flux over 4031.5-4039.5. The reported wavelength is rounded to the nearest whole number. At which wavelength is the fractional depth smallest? 4097 Ang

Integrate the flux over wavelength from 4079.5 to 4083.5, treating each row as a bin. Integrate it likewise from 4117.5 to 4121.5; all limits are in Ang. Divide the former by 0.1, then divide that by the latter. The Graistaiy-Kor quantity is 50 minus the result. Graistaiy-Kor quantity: 39.5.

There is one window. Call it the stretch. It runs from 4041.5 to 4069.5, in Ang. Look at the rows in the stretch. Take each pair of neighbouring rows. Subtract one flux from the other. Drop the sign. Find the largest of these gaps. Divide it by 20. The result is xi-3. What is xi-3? 0.19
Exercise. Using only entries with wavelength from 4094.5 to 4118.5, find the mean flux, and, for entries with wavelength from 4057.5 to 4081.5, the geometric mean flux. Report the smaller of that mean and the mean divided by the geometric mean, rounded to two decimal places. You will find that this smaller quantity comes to 1.03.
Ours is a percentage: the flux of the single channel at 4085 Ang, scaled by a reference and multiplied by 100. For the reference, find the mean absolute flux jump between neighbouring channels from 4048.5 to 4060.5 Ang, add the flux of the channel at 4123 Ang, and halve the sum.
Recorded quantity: 166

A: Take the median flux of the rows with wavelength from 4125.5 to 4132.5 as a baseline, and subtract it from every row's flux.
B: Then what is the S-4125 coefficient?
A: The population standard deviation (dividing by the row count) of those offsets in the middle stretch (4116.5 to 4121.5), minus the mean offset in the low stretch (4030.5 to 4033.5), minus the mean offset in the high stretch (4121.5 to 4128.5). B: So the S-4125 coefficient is 2.7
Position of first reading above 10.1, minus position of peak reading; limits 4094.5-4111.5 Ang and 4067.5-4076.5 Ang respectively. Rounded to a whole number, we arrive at 25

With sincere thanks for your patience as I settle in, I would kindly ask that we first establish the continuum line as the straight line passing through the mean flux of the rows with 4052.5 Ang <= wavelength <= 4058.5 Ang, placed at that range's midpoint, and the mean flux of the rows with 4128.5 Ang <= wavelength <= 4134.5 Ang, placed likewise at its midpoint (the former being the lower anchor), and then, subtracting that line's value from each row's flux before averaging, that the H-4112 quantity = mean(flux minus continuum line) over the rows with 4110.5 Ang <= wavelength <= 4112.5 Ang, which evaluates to 1.0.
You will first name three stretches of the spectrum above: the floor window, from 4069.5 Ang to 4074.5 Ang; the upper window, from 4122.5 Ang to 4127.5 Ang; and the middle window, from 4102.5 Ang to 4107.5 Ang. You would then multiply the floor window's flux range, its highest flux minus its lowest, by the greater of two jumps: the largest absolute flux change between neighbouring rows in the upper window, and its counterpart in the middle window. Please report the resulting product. 3.6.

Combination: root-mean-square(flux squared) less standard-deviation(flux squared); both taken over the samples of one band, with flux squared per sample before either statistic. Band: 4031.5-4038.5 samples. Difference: 74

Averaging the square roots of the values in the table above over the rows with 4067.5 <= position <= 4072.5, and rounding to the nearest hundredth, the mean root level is 3.19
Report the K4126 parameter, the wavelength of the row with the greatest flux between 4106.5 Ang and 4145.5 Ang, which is 4137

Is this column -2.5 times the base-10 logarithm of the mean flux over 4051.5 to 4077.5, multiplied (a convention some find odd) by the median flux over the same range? -26.9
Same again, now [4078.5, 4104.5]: -28.4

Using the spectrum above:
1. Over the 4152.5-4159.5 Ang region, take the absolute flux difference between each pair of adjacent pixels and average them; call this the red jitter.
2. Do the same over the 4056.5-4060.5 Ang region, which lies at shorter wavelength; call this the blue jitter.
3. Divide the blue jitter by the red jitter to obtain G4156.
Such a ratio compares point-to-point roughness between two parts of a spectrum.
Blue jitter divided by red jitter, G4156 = 2.1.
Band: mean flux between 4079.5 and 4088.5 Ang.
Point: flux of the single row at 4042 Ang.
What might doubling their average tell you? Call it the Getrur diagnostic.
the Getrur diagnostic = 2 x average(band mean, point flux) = 22.5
